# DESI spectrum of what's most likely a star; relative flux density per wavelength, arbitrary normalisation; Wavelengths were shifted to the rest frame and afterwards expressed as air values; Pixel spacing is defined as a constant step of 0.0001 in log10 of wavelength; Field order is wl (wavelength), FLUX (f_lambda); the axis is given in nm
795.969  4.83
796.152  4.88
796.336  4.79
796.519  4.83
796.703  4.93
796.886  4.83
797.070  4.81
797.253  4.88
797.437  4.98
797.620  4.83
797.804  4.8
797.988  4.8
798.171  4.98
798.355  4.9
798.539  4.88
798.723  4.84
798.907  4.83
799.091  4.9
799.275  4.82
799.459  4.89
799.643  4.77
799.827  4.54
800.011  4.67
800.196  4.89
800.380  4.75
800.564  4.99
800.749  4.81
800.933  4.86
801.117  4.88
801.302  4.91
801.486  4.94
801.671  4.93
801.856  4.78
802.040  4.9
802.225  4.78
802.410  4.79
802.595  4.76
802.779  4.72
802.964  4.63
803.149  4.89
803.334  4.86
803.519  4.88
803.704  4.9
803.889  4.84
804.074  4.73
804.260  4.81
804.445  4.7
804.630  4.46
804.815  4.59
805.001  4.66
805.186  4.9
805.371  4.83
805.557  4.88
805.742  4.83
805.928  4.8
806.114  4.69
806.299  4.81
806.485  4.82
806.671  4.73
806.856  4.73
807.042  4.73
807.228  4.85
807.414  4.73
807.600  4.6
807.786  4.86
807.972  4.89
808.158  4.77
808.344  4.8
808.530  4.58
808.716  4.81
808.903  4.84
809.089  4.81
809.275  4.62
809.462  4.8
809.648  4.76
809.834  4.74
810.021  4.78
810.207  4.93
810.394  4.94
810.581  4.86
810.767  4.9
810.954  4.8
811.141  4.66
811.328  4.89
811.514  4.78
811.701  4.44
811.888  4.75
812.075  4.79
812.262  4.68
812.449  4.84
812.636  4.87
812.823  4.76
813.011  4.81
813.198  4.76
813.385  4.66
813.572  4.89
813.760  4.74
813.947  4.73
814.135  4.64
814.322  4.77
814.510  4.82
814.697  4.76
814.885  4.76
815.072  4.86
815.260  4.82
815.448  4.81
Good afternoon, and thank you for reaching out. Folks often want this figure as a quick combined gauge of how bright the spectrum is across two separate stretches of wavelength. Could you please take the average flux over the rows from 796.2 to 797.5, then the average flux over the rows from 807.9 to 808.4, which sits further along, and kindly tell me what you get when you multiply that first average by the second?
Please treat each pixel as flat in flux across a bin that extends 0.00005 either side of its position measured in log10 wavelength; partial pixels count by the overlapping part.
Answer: 23.4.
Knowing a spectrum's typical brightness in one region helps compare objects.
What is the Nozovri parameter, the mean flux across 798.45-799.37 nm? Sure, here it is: 4.85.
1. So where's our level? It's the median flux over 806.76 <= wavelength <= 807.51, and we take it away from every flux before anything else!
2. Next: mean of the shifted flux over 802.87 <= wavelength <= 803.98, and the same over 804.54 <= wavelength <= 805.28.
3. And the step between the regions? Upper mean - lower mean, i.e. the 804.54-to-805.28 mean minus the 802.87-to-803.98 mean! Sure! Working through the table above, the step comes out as -0.18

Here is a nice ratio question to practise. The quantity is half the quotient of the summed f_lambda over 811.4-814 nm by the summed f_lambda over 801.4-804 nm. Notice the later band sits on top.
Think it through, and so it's 0.492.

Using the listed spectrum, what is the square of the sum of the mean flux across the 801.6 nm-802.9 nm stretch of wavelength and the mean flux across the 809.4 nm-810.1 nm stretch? 91.7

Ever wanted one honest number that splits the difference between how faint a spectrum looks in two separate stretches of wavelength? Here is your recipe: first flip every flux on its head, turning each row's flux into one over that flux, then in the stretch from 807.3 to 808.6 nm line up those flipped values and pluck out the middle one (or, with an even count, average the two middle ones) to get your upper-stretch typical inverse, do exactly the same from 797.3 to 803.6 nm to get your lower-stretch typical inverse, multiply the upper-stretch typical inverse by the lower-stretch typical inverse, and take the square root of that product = 0.208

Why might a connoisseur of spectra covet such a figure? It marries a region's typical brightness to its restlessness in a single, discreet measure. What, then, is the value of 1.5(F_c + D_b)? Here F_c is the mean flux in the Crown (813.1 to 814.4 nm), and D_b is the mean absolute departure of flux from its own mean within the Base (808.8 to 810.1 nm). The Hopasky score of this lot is 7.19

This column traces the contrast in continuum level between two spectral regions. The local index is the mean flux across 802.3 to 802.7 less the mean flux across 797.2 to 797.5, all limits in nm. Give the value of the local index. -0.15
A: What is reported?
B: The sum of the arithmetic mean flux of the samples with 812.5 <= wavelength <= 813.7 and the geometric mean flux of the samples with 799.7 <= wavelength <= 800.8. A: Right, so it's 9.56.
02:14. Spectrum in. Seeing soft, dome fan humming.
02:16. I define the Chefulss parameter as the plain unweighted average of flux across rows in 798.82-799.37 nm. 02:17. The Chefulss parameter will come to 4.85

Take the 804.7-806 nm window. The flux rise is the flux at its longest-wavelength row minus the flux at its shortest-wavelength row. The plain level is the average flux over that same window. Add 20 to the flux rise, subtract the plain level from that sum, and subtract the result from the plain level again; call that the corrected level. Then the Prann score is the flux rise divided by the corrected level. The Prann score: -0.020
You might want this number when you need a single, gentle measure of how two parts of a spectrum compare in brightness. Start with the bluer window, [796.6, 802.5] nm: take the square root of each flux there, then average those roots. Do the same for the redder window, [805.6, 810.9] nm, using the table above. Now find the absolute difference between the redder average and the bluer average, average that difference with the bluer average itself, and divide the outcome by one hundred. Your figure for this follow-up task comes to 0.0111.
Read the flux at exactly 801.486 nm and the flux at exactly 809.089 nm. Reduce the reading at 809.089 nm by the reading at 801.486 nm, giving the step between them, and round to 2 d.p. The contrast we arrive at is -0.13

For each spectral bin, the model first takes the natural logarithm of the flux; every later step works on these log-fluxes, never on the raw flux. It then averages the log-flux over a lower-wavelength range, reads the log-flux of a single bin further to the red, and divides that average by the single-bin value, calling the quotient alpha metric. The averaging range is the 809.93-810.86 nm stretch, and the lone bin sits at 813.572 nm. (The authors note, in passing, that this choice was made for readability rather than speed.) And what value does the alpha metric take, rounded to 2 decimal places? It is 1.00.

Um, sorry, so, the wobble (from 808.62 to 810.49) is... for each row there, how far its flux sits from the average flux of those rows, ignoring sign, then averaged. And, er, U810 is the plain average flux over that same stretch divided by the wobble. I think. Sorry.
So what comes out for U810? 76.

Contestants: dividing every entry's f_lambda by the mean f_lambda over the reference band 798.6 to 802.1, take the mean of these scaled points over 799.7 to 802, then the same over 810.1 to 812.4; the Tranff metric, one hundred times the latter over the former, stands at 99.1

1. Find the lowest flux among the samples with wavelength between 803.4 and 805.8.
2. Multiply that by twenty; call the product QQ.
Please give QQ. 89.2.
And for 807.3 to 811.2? 91.6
